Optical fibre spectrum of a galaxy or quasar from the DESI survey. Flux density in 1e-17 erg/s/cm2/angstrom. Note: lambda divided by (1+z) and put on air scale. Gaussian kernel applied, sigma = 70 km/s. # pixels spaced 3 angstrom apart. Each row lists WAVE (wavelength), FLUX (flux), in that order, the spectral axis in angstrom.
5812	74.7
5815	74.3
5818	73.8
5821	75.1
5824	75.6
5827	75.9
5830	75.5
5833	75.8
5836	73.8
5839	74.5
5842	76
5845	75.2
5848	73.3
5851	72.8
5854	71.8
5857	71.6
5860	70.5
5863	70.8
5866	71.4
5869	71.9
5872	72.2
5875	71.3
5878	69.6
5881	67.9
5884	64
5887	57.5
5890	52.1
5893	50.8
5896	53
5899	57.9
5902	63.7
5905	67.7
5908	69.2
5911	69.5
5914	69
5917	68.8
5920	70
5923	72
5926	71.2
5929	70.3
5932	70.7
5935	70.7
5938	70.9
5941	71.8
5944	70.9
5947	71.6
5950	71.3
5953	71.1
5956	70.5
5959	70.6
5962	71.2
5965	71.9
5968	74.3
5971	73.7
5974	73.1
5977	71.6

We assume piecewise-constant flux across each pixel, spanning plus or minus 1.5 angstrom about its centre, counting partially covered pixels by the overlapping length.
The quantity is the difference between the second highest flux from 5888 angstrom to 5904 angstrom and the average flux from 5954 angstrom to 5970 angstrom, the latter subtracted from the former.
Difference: -14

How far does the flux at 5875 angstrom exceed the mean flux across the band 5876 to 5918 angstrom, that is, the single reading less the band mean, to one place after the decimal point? 8.4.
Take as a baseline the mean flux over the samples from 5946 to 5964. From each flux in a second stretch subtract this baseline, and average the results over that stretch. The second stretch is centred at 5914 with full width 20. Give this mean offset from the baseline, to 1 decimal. -1.6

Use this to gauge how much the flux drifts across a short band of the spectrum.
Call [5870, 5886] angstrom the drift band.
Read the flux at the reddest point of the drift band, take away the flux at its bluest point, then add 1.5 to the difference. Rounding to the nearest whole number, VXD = -7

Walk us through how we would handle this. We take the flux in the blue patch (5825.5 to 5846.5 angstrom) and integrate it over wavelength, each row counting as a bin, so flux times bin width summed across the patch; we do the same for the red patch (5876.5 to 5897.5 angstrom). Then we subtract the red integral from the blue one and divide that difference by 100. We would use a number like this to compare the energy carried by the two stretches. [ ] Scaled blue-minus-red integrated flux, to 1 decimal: 3.4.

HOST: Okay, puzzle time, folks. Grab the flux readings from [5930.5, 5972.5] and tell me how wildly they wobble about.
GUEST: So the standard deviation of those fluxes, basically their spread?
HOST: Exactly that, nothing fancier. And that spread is 1.1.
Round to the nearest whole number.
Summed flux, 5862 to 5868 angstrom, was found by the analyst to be 142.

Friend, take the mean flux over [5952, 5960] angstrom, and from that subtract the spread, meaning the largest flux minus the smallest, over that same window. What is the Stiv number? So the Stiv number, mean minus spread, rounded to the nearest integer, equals 70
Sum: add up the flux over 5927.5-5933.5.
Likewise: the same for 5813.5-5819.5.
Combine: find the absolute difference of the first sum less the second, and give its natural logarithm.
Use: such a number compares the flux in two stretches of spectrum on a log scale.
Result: 2.0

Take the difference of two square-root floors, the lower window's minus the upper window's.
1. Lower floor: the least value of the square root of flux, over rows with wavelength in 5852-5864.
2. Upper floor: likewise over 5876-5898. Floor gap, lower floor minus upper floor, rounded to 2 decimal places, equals 1.27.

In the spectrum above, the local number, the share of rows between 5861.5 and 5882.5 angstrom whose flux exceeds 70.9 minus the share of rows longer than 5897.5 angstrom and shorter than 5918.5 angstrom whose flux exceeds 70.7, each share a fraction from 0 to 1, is 0.6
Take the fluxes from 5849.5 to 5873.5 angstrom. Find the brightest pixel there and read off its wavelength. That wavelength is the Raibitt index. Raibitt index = 5851 angstrom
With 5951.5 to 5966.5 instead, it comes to 5965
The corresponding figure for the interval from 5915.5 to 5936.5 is 5923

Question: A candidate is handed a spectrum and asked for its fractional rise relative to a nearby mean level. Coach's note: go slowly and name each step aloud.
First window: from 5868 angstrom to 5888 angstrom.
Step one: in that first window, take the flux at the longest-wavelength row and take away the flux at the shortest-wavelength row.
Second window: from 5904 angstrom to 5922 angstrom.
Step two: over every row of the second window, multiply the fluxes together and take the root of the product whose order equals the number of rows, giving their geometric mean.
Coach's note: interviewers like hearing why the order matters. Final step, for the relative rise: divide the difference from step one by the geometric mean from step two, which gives -0.209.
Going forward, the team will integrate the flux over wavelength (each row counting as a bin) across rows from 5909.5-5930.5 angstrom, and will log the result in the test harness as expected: 1472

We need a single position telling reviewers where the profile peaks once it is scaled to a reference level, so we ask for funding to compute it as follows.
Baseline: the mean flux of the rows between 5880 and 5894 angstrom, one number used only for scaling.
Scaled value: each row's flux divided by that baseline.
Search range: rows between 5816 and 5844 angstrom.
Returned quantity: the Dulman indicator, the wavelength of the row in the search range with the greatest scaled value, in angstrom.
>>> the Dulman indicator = 5842 angstrom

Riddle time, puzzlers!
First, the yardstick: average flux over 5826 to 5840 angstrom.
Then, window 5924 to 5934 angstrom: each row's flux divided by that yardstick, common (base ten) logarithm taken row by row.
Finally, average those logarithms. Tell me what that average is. -0.026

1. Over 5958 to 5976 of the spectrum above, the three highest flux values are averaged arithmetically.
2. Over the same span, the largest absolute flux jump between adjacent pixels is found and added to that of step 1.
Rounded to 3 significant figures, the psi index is 76.1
